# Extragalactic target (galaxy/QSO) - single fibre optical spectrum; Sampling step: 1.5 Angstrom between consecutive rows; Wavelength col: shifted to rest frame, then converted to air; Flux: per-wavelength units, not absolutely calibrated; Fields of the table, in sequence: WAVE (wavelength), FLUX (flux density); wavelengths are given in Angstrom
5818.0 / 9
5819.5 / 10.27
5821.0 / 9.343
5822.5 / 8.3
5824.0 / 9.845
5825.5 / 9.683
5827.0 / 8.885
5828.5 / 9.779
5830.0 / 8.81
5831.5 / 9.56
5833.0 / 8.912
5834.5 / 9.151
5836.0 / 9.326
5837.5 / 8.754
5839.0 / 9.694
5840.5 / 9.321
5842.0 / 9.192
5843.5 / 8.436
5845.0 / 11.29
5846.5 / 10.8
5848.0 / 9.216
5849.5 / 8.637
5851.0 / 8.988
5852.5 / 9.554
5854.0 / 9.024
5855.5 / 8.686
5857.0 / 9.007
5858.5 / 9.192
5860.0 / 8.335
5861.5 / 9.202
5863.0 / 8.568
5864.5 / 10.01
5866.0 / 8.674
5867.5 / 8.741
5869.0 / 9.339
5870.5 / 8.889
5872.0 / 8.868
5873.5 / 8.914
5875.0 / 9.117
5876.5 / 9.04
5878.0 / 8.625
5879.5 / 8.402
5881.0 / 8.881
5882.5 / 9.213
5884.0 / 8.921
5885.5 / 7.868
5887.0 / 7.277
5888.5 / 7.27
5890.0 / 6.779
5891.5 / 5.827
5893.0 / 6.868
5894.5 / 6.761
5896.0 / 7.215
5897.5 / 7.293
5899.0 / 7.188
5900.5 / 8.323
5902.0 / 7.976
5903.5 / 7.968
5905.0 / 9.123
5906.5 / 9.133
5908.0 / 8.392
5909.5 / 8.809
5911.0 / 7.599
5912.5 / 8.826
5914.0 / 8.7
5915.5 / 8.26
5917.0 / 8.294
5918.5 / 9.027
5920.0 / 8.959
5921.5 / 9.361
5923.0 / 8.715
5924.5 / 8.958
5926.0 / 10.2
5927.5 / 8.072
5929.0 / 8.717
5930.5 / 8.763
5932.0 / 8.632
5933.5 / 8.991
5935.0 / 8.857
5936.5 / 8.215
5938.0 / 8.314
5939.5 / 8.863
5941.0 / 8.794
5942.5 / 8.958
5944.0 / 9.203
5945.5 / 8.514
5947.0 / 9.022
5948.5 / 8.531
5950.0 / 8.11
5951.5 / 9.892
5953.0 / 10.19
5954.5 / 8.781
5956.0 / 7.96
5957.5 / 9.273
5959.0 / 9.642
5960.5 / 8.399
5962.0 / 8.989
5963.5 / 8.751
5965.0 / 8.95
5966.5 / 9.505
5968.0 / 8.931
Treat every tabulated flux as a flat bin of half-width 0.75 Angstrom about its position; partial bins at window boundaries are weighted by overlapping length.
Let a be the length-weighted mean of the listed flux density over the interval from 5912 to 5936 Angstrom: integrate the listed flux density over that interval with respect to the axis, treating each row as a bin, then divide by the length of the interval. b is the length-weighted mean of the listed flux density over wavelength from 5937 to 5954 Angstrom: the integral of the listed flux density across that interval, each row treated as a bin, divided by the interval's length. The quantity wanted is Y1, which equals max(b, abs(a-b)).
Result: 8.9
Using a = 8.8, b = 8.9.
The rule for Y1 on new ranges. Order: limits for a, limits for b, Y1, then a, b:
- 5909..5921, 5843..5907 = 8.5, 8.6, 8.5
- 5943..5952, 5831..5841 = 9.2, 8.9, 9.2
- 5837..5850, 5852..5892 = 8.6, 9.5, 8.6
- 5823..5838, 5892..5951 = 8.5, 9.3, 8.5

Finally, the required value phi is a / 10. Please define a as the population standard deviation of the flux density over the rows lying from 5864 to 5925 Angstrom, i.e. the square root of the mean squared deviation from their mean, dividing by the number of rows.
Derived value 0.089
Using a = 0.89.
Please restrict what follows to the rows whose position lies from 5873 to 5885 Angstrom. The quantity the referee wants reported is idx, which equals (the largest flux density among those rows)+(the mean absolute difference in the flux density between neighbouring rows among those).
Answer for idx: 9.5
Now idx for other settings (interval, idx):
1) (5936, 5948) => 9.5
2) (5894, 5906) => 9.6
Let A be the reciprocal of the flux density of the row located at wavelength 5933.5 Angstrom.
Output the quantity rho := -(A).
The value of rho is -0.111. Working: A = 0.111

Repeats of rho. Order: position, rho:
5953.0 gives -0.098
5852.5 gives -0.105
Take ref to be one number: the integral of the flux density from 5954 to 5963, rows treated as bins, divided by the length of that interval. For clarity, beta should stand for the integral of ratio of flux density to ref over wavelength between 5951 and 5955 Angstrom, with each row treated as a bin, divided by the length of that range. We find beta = 1.09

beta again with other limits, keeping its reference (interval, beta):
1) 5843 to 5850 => 1.10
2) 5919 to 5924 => 1.02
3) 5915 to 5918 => 0.94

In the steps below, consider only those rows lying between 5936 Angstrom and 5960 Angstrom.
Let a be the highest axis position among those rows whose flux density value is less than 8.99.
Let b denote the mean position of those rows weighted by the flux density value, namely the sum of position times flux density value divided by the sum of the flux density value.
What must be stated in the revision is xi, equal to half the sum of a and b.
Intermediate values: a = 5956.0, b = 5947.9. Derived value 5952.0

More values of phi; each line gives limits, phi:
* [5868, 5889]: 0.065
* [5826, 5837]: 0.034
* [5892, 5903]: 0.053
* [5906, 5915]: 0.049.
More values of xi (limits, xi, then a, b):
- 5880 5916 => 5907.0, 5915.5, 5898.6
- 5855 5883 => 5875.0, 5881.0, 5869.0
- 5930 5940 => 5937.2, 5939.5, 5935.0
